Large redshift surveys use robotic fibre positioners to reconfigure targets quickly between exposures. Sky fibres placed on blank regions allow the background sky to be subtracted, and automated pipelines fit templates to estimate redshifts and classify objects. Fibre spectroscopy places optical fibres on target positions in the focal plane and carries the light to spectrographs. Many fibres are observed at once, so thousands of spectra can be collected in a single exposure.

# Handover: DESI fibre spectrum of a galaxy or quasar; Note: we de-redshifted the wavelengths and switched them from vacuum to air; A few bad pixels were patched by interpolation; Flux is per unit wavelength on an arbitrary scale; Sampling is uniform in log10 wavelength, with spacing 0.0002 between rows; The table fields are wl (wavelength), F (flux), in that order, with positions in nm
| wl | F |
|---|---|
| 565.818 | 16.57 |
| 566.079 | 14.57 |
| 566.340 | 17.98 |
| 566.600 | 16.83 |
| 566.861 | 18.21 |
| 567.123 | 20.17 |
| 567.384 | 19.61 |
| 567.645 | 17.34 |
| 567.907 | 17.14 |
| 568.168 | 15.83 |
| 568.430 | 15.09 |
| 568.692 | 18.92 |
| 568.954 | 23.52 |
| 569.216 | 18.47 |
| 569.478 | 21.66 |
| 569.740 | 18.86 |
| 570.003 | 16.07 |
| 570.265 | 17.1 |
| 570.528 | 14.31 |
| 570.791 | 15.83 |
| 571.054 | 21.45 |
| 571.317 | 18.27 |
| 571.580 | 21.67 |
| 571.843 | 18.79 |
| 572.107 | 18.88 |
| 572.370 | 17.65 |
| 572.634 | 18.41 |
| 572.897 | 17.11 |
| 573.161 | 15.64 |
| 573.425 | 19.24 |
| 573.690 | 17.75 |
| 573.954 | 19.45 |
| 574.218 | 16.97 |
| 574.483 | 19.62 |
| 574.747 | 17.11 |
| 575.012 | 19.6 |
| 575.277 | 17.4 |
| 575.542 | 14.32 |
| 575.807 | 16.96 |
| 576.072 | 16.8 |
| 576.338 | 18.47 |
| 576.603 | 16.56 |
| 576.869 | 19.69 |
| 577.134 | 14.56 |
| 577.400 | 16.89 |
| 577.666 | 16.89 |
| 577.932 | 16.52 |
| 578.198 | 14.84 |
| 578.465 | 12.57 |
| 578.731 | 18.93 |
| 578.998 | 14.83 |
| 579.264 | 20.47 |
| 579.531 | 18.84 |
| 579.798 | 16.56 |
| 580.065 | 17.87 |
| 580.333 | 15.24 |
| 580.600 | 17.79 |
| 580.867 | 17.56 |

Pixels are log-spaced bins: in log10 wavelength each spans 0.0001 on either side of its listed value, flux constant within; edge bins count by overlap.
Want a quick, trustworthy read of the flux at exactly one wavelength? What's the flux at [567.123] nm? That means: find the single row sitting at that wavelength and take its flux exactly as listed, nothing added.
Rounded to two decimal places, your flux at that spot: 20.17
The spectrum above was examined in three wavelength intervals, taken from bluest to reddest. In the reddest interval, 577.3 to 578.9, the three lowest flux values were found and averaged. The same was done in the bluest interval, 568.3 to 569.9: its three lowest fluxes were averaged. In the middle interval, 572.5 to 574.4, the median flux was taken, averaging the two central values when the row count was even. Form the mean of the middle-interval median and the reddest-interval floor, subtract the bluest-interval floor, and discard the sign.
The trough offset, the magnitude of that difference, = 1.3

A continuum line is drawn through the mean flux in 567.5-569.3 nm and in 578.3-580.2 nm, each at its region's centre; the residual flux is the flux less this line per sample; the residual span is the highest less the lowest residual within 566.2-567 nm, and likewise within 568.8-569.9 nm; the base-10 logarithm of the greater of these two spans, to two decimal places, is 0.70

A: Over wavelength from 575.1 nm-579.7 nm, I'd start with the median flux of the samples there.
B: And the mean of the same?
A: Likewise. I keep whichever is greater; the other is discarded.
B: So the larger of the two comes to 16.9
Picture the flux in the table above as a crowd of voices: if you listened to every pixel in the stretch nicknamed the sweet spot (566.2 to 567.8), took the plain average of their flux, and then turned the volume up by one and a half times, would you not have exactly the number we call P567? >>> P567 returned 27.5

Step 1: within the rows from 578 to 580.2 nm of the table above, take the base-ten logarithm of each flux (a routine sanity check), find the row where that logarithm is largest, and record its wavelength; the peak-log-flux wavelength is 579.264 nm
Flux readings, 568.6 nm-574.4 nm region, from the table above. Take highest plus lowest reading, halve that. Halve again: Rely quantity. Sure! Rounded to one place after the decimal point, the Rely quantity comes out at 9.5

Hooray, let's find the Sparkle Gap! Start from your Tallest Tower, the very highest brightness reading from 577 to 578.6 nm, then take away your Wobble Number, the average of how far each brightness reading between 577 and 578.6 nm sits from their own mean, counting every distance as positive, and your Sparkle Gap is 15.5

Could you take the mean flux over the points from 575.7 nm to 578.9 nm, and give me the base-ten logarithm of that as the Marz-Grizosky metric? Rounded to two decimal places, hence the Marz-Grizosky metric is 1.22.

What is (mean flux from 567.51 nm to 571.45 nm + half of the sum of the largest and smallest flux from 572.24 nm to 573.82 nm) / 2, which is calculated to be 17.7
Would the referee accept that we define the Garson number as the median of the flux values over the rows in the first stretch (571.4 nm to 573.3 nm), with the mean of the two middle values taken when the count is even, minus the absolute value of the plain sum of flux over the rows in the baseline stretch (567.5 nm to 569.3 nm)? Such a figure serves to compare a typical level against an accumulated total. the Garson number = -108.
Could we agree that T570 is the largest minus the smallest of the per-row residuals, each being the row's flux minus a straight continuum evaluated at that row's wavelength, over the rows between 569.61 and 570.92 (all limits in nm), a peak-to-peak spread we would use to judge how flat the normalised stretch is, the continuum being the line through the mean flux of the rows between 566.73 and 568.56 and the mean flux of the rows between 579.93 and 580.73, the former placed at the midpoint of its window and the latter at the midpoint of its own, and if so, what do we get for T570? 4.5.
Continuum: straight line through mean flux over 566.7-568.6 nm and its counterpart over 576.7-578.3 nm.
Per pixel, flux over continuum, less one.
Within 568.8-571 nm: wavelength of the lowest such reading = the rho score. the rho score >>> 570.528 nm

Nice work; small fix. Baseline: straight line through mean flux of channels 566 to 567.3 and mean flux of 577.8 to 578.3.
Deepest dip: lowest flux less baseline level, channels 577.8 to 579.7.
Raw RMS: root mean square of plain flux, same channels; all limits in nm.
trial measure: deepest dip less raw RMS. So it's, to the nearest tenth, -20.0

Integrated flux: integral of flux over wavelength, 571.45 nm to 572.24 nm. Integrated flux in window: 15.6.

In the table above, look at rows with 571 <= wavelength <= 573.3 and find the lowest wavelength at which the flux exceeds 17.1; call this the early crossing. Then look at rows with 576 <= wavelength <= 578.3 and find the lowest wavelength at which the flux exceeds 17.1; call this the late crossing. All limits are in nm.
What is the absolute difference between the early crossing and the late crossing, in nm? 5.28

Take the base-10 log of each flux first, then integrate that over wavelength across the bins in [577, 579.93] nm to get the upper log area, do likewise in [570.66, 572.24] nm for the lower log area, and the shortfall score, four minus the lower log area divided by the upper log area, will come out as 3.4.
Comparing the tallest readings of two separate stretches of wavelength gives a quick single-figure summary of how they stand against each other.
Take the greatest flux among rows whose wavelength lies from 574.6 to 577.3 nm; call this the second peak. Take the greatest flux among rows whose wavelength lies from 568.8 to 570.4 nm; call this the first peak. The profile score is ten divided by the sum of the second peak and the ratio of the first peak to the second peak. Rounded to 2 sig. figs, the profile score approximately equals 0.48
